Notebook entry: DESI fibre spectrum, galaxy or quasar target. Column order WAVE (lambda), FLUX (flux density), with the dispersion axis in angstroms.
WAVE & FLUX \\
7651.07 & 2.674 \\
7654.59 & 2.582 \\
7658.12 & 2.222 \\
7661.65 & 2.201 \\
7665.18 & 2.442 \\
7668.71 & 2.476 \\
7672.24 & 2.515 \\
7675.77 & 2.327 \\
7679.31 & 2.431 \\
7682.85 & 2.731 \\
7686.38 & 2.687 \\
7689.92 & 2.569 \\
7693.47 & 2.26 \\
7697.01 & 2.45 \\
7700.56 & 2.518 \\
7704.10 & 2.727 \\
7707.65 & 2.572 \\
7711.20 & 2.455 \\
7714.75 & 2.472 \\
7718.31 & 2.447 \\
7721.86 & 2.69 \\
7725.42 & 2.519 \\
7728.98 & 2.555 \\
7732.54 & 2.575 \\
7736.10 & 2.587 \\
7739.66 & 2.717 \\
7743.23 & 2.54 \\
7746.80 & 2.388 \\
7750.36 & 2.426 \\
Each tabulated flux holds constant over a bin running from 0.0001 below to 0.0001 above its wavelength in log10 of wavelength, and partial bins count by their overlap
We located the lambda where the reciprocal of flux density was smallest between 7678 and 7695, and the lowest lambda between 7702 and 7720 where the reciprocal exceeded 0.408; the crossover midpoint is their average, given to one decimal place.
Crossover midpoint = 7700.6 angstroms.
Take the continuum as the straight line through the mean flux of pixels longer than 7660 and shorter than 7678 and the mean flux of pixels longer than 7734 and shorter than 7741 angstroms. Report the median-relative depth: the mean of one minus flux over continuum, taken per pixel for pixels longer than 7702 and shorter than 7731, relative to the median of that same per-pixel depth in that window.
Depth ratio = 0.2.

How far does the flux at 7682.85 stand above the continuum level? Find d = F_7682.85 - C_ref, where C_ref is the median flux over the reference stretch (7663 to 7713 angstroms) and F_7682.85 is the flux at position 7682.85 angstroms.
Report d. 0.24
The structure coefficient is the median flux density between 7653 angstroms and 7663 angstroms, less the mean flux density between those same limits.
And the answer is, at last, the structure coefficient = -0.113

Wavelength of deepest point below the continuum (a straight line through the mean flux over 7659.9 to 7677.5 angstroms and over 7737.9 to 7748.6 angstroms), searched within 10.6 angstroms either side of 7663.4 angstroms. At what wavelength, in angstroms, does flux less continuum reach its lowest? 7661.65 angstroms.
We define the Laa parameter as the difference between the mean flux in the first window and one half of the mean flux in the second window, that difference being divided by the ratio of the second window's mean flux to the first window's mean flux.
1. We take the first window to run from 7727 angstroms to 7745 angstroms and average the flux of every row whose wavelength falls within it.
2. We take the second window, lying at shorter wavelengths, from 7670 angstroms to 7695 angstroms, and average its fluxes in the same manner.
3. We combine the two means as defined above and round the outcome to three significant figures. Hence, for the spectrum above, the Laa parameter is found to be 1.39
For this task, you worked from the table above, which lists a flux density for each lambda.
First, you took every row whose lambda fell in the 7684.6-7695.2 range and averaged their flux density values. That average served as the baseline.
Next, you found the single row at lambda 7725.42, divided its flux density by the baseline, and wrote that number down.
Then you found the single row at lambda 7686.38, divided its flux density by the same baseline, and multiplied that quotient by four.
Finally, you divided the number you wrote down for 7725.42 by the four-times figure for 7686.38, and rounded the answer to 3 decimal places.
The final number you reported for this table 0.234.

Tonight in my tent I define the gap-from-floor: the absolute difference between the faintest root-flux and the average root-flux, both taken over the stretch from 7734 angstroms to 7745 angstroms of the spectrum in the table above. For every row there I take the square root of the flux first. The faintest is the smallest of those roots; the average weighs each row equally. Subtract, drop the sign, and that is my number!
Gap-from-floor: 0.02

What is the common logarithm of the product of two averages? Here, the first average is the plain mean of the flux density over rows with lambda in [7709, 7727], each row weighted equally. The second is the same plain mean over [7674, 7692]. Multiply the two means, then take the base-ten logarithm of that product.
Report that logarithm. 0.807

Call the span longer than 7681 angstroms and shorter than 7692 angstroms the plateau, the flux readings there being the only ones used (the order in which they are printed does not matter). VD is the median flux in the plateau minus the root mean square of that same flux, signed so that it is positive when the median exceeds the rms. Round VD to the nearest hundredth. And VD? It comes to 0.02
